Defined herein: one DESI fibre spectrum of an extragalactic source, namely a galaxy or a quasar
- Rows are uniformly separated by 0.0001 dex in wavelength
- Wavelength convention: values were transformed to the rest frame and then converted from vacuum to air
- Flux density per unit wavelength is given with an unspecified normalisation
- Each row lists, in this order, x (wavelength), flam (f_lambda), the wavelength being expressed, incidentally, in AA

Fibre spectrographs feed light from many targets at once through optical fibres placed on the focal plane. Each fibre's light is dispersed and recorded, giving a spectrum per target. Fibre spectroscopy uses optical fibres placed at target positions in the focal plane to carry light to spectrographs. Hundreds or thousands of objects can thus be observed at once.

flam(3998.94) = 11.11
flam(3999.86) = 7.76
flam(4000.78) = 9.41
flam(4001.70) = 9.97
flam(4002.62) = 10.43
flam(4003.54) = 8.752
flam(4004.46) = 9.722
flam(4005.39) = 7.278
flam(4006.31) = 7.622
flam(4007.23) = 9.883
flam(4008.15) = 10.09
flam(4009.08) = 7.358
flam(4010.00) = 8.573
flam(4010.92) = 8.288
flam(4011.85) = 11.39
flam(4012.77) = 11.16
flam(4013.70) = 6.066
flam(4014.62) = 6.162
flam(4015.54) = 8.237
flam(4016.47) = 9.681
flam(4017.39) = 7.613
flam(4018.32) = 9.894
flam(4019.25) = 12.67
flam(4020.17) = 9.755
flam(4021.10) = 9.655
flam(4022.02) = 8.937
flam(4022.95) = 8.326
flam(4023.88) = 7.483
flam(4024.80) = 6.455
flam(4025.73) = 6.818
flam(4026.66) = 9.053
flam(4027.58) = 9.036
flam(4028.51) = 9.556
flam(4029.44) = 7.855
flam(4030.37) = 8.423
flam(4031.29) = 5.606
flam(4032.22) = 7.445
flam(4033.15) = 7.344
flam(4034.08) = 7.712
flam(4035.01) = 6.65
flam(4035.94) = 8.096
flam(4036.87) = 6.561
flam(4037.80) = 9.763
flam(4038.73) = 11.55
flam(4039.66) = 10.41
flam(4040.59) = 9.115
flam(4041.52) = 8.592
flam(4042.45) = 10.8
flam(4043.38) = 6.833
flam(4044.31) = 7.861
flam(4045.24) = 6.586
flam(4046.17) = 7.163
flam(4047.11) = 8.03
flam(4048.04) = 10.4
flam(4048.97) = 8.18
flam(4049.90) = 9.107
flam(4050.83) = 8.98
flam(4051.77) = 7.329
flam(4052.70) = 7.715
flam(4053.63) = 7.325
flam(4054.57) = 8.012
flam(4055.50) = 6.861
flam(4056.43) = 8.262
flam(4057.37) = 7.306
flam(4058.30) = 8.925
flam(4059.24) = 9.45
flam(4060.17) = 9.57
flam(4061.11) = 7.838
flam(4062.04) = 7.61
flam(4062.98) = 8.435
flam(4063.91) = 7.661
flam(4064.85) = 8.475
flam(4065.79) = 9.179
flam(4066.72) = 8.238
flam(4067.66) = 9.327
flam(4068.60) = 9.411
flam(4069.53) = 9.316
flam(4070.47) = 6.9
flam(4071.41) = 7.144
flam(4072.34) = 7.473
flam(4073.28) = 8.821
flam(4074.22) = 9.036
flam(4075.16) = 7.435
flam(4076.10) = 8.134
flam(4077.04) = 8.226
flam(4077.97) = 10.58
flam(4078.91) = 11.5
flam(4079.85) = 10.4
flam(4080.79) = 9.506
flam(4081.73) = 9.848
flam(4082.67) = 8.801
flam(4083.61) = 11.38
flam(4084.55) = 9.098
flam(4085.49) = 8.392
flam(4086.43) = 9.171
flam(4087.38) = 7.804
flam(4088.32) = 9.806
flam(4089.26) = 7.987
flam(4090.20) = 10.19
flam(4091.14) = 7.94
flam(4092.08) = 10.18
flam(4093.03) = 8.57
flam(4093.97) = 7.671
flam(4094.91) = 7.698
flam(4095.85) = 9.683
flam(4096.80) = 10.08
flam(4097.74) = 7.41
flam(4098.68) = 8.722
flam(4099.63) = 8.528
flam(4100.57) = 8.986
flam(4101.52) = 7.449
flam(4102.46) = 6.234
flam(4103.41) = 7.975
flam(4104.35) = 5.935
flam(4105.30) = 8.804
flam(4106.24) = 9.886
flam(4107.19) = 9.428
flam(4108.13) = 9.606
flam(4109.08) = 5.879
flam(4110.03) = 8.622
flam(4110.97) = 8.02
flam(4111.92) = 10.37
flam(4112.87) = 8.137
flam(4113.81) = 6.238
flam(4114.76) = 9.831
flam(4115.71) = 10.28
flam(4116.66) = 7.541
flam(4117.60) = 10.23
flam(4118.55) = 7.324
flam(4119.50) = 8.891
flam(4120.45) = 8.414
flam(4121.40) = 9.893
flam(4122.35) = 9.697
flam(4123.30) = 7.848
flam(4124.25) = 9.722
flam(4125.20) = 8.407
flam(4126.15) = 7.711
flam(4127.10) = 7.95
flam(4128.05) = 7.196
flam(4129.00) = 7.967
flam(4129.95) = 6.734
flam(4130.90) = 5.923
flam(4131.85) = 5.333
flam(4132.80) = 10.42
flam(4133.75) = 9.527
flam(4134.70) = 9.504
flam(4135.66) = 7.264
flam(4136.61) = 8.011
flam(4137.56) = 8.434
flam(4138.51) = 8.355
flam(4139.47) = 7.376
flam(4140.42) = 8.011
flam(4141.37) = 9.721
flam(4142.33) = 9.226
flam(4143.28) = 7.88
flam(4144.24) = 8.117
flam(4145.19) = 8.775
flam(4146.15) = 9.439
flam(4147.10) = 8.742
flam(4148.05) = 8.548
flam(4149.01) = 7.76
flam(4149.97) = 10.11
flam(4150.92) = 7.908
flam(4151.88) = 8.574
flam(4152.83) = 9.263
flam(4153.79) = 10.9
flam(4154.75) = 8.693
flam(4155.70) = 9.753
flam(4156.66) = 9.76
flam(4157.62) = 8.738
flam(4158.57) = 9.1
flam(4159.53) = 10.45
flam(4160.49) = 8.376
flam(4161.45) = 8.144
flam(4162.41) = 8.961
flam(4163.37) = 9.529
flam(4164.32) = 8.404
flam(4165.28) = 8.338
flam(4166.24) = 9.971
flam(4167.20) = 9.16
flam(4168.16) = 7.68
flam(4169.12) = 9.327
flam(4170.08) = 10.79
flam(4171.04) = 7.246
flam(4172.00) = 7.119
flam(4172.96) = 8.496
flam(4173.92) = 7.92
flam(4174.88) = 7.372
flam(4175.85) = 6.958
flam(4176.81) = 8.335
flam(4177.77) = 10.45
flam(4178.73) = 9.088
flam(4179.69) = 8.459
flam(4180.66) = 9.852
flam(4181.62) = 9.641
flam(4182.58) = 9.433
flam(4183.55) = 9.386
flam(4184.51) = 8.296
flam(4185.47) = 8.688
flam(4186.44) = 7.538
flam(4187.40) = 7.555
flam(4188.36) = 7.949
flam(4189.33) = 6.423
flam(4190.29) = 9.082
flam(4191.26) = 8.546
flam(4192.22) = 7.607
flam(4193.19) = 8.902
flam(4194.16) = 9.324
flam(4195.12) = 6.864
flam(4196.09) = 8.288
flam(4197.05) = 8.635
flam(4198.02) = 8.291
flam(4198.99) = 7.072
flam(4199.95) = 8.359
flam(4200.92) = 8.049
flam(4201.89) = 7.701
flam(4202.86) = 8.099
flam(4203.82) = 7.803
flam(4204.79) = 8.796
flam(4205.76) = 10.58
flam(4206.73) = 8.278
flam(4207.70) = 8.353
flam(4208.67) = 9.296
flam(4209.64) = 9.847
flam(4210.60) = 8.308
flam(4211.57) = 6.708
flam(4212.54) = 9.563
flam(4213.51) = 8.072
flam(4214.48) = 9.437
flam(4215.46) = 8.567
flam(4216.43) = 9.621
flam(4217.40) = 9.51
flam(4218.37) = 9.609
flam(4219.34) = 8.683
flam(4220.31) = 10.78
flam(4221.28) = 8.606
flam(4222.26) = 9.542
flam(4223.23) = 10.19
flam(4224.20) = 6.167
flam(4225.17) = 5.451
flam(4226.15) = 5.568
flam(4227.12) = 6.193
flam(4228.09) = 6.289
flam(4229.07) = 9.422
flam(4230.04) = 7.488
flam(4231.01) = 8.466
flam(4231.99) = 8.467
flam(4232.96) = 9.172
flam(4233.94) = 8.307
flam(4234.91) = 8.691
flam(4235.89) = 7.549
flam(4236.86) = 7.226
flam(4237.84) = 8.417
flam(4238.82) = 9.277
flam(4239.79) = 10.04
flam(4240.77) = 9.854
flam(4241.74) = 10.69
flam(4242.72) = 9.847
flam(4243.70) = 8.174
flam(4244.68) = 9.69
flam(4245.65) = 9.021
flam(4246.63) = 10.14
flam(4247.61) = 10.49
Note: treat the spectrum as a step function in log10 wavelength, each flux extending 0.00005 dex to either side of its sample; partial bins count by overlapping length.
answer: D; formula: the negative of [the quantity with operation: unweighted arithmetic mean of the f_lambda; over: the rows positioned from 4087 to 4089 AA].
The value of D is -8.8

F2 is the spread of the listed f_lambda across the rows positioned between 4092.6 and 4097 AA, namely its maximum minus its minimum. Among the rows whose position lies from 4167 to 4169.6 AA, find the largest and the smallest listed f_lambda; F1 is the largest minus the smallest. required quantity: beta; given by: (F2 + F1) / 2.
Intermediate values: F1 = 1.6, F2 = 2.4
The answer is 2.0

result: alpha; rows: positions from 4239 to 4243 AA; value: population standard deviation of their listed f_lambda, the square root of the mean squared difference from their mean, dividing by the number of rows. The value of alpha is 0.34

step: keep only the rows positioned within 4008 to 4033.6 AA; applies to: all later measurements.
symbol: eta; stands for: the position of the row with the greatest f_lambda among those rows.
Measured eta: 4019.25 AA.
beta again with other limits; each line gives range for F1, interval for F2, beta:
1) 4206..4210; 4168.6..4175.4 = 2.6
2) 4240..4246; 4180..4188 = 2.4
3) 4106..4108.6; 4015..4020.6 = 2.8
